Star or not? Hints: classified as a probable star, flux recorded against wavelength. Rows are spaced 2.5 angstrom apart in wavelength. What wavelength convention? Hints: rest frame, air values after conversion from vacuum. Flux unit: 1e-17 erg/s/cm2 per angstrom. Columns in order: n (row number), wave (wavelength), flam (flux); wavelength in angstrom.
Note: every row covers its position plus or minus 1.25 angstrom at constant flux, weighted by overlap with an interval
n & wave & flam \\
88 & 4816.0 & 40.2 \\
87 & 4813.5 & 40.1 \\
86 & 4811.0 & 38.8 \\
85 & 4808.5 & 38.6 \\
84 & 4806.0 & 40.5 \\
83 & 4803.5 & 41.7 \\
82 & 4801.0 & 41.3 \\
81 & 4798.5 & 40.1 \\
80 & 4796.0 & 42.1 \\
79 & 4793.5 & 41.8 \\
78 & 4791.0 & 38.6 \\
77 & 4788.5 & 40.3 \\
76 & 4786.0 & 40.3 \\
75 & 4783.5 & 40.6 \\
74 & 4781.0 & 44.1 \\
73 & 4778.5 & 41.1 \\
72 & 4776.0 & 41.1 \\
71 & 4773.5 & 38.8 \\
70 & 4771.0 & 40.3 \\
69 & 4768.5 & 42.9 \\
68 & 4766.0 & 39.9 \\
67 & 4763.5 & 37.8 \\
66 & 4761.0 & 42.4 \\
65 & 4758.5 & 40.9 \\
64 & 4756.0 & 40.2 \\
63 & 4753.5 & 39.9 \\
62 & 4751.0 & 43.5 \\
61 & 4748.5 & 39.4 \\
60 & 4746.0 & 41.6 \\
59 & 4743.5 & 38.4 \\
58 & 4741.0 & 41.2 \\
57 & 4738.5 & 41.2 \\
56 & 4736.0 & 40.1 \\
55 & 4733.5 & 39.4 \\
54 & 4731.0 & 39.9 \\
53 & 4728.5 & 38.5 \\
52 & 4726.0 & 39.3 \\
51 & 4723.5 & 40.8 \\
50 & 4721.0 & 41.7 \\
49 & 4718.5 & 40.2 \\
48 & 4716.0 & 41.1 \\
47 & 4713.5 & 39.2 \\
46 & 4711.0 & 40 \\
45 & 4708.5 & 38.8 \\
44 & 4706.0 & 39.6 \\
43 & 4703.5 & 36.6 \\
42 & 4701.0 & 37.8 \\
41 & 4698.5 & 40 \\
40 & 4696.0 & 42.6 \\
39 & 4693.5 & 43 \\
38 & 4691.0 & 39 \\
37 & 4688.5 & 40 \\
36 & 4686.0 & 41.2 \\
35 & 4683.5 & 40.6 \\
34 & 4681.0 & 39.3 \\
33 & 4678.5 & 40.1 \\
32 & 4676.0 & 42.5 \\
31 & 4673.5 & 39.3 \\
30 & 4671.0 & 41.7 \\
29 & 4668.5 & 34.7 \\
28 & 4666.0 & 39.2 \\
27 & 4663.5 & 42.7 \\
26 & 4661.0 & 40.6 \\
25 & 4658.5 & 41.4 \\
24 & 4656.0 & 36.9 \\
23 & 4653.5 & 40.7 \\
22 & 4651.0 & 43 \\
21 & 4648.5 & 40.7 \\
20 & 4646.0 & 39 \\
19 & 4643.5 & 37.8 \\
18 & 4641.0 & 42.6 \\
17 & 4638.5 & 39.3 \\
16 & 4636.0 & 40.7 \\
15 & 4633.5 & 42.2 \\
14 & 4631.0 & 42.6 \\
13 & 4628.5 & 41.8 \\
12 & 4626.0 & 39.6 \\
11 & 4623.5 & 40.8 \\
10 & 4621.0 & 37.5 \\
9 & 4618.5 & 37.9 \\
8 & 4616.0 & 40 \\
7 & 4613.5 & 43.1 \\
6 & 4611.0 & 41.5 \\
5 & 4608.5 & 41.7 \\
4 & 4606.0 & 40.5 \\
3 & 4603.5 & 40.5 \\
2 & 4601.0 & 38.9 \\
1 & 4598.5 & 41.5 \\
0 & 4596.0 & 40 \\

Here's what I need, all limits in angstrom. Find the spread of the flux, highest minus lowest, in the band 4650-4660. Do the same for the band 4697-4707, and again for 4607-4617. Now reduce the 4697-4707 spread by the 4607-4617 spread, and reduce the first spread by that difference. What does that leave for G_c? 5.8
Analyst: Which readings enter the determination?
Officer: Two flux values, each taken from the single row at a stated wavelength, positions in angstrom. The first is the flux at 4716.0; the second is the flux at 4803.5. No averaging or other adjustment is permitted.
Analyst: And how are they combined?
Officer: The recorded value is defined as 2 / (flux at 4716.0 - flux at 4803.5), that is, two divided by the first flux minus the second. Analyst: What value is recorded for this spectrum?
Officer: -3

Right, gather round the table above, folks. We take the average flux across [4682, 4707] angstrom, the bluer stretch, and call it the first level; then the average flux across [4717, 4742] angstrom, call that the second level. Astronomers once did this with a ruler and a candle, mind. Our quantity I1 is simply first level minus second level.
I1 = -0.19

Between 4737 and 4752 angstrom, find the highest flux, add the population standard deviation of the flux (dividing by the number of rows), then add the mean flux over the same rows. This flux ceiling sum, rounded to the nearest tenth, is 86.0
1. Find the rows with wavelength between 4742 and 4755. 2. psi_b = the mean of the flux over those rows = 40.6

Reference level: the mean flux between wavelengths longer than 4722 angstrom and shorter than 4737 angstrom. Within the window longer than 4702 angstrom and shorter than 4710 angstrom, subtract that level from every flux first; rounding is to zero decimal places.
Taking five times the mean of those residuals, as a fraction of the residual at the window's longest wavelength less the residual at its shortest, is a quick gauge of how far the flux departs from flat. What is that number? -3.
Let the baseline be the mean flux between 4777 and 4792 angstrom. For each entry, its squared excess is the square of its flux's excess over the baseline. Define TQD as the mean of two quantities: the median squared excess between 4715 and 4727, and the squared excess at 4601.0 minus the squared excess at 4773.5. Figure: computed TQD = 0.0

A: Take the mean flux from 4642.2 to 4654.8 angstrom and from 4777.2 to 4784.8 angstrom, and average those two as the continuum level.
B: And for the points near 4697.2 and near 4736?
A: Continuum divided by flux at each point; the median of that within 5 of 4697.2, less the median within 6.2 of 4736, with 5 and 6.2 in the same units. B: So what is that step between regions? -0.029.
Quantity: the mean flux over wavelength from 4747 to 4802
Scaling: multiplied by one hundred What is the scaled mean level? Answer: 4079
